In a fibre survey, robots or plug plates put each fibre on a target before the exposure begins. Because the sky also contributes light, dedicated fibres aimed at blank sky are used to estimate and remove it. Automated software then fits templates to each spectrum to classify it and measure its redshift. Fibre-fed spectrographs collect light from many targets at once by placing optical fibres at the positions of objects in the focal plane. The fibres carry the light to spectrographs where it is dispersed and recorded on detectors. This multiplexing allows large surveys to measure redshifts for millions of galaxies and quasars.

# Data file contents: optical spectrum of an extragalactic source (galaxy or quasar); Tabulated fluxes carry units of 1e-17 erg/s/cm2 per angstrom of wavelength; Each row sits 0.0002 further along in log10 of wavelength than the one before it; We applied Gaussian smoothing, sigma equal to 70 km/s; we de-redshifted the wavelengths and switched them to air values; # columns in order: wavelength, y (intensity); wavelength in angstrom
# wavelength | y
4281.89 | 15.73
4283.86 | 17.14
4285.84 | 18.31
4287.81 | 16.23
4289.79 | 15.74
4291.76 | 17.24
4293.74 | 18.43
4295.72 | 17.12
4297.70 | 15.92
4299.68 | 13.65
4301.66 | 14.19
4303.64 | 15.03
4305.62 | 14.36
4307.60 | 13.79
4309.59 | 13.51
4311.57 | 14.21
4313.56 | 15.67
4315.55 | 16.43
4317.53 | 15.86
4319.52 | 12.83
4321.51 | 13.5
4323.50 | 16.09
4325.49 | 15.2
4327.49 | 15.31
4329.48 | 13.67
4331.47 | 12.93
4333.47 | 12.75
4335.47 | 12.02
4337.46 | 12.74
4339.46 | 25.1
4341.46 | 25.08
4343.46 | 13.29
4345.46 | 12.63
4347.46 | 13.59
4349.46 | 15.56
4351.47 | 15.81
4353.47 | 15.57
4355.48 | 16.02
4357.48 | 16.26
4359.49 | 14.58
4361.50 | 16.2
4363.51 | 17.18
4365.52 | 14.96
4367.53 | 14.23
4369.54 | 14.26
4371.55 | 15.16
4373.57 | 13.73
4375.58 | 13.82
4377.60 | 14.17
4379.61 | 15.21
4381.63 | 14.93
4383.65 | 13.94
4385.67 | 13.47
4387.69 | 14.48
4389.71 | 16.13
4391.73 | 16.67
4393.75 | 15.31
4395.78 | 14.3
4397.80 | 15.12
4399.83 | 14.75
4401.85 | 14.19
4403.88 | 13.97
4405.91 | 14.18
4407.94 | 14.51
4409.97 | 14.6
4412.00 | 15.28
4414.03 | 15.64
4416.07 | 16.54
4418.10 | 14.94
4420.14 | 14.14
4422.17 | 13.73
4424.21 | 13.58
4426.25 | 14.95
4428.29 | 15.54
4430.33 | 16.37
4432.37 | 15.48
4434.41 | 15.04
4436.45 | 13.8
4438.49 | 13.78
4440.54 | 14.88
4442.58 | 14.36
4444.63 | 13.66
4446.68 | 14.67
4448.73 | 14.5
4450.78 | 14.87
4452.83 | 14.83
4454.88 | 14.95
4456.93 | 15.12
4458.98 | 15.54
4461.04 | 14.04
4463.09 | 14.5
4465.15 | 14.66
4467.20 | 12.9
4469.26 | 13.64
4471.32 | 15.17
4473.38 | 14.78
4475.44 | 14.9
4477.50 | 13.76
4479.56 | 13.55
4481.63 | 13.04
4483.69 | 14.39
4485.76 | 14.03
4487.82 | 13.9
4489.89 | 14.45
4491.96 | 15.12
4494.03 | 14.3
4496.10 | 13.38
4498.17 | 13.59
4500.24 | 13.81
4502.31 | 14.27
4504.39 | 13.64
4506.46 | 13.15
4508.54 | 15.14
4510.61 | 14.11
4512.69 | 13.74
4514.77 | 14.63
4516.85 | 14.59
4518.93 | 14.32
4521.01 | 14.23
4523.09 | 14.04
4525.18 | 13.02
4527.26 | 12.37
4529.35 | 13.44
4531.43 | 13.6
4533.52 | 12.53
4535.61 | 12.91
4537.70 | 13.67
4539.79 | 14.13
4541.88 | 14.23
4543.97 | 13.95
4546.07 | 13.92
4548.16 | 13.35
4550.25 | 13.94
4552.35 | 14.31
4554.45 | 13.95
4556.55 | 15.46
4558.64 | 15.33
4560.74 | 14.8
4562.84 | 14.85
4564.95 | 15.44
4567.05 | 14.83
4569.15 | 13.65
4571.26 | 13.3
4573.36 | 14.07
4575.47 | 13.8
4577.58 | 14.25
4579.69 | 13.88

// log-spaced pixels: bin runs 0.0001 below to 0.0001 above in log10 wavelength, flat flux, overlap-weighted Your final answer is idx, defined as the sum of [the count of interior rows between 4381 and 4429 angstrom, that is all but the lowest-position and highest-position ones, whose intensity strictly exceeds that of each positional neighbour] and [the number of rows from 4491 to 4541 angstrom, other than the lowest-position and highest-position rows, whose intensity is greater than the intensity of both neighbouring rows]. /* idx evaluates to 7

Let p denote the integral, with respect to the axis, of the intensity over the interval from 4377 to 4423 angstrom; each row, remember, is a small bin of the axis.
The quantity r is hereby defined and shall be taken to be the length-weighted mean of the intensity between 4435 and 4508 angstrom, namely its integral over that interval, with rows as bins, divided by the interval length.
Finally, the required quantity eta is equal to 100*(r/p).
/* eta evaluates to 2.1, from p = 681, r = 14.2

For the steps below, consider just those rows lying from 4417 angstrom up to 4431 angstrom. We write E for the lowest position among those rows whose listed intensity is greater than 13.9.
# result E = 4418.10 angstrom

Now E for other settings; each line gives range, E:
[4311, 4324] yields 4311.57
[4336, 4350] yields 4339.46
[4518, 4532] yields 4518.93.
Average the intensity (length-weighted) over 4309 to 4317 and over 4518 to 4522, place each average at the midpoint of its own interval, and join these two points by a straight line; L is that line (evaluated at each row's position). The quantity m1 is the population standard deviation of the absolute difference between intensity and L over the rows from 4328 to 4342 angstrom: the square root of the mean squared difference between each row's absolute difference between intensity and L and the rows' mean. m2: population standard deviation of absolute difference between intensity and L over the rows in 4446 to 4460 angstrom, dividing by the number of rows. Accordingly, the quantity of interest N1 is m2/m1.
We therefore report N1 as 0.1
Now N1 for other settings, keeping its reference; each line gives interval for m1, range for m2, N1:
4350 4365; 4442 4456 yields 0.5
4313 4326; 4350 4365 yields 0.9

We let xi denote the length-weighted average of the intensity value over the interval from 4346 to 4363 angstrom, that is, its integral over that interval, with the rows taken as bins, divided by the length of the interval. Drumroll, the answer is 15.4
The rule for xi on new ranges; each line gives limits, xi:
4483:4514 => 14.1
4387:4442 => 14.9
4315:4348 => 15.2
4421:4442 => 14.7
